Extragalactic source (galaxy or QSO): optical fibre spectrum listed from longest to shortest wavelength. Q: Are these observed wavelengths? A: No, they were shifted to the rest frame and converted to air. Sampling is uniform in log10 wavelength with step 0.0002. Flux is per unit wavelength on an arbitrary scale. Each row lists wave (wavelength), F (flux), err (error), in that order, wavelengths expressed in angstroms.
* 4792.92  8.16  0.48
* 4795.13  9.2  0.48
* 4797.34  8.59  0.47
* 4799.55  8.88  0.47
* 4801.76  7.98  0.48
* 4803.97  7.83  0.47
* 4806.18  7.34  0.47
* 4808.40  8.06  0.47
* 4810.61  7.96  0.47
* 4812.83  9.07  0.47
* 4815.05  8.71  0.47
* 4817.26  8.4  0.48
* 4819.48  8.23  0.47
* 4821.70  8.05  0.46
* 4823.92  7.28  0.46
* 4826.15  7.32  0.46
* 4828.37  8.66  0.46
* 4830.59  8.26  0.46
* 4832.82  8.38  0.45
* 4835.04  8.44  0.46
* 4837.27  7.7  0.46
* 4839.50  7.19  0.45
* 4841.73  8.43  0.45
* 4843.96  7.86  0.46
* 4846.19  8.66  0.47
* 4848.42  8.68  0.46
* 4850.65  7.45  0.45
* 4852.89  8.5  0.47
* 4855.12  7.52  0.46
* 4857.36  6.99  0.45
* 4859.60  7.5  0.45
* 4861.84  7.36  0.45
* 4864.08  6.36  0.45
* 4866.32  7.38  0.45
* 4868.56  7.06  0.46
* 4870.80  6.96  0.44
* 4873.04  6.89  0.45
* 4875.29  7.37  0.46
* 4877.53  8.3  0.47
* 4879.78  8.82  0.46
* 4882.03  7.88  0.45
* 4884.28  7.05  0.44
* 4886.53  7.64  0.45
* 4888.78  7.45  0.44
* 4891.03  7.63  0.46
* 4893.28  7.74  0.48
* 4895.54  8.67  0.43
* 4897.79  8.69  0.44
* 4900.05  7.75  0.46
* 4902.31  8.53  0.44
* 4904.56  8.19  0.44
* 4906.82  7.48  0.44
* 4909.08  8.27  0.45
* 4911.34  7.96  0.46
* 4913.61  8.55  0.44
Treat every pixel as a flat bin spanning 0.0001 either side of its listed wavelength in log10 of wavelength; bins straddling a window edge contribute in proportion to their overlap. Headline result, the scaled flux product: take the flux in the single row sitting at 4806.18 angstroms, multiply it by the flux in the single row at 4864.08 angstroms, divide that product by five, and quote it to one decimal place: 9.3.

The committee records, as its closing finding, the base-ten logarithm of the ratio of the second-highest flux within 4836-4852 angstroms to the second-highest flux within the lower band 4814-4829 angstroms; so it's 0.000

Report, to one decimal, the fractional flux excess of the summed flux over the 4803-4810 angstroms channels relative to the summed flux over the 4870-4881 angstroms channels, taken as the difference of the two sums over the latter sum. -0.4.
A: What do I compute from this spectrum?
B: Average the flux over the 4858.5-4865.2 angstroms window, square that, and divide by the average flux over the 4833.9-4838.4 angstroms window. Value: 6.2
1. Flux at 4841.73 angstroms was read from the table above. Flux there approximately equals 8.43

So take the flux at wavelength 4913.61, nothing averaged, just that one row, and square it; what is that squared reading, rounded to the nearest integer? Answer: 73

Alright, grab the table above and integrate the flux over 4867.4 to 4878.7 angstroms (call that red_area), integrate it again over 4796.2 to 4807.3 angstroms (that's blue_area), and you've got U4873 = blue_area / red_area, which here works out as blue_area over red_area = 1.09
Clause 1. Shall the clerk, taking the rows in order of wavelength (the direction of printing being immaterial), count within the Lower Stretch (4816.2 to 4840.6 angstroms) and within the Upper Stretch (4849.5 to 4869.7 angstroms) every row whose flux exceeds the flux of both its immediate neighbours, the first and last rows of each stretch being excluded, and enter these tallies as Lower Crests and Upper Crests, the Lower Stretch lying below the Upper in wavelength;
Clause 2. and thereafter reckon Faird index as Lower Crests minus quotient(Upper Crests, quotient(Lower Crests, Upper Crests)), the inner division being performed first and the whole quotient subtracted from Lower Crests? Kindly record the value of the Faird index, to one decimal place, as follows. -2.5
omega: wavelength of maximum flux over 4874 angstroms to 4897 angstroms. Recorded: 4879.78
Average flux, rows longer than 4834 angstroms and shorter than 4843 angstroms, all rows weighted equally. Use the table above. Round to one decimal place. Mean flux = 7.9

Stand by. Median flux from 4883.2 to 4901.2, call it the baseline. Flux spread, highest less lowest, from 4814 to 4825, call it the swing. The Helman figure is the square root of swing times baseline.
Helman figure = 3.32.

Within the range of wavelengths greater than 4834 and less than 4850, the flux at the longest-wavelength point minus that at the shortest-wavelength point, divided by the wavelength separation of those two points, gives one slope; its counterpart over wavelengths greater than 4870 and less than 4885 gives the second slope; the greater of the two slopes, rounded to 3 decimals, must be 0.018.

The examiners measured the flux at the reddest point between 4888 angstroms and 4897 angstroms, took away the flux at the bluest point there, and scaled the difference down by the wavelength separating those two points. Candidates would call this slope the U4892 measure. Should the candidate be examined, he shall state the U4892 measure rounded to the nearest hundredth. 0.18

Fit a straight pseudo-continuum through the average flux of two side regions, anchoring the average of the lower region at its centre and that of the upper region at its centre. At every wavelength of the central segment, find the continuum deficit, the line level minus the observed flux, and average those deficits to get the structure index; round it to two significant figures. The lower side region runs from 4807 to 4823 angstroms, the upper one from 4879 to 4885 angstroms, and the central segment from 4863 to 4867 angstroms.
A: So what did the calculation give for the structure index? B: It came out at 1.2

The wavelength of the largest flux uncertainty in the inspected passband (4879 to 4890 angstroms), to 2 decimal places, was 4879.78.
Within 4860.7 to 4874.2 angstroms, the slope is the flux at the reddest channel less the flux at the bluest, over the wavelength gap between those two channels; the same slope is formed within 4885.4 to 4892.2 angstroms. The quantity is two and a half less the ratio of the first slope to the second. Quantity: -16.4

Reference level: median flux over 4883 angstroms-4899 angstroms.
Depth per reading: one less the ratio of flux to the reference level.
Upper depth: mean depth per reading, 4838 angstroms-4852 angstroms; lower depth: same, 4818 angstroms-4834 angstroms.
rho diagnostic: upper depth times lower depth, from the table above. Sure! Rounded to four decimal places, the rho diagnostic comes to 0.0027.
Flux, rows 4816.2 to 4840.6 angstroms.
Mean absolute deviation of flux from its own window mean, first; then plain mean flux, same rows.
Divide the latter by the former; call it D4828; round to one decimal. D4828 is 17.7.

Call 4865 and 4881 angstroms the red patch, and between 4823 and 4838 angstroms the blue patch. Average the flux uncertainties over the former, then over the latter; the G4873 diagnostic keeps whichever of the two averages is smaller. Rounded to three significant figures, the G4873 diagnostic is 0.456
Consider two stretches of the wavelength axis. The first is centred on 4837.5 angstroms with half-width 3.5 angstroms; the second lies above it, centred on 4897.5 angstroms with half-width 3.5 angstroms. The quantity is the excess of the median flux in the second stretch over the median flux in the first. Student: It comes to 1.0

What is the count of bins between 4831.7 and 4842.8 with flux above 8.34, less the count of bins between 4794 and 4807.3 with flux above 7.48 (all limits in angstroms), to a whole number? -2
